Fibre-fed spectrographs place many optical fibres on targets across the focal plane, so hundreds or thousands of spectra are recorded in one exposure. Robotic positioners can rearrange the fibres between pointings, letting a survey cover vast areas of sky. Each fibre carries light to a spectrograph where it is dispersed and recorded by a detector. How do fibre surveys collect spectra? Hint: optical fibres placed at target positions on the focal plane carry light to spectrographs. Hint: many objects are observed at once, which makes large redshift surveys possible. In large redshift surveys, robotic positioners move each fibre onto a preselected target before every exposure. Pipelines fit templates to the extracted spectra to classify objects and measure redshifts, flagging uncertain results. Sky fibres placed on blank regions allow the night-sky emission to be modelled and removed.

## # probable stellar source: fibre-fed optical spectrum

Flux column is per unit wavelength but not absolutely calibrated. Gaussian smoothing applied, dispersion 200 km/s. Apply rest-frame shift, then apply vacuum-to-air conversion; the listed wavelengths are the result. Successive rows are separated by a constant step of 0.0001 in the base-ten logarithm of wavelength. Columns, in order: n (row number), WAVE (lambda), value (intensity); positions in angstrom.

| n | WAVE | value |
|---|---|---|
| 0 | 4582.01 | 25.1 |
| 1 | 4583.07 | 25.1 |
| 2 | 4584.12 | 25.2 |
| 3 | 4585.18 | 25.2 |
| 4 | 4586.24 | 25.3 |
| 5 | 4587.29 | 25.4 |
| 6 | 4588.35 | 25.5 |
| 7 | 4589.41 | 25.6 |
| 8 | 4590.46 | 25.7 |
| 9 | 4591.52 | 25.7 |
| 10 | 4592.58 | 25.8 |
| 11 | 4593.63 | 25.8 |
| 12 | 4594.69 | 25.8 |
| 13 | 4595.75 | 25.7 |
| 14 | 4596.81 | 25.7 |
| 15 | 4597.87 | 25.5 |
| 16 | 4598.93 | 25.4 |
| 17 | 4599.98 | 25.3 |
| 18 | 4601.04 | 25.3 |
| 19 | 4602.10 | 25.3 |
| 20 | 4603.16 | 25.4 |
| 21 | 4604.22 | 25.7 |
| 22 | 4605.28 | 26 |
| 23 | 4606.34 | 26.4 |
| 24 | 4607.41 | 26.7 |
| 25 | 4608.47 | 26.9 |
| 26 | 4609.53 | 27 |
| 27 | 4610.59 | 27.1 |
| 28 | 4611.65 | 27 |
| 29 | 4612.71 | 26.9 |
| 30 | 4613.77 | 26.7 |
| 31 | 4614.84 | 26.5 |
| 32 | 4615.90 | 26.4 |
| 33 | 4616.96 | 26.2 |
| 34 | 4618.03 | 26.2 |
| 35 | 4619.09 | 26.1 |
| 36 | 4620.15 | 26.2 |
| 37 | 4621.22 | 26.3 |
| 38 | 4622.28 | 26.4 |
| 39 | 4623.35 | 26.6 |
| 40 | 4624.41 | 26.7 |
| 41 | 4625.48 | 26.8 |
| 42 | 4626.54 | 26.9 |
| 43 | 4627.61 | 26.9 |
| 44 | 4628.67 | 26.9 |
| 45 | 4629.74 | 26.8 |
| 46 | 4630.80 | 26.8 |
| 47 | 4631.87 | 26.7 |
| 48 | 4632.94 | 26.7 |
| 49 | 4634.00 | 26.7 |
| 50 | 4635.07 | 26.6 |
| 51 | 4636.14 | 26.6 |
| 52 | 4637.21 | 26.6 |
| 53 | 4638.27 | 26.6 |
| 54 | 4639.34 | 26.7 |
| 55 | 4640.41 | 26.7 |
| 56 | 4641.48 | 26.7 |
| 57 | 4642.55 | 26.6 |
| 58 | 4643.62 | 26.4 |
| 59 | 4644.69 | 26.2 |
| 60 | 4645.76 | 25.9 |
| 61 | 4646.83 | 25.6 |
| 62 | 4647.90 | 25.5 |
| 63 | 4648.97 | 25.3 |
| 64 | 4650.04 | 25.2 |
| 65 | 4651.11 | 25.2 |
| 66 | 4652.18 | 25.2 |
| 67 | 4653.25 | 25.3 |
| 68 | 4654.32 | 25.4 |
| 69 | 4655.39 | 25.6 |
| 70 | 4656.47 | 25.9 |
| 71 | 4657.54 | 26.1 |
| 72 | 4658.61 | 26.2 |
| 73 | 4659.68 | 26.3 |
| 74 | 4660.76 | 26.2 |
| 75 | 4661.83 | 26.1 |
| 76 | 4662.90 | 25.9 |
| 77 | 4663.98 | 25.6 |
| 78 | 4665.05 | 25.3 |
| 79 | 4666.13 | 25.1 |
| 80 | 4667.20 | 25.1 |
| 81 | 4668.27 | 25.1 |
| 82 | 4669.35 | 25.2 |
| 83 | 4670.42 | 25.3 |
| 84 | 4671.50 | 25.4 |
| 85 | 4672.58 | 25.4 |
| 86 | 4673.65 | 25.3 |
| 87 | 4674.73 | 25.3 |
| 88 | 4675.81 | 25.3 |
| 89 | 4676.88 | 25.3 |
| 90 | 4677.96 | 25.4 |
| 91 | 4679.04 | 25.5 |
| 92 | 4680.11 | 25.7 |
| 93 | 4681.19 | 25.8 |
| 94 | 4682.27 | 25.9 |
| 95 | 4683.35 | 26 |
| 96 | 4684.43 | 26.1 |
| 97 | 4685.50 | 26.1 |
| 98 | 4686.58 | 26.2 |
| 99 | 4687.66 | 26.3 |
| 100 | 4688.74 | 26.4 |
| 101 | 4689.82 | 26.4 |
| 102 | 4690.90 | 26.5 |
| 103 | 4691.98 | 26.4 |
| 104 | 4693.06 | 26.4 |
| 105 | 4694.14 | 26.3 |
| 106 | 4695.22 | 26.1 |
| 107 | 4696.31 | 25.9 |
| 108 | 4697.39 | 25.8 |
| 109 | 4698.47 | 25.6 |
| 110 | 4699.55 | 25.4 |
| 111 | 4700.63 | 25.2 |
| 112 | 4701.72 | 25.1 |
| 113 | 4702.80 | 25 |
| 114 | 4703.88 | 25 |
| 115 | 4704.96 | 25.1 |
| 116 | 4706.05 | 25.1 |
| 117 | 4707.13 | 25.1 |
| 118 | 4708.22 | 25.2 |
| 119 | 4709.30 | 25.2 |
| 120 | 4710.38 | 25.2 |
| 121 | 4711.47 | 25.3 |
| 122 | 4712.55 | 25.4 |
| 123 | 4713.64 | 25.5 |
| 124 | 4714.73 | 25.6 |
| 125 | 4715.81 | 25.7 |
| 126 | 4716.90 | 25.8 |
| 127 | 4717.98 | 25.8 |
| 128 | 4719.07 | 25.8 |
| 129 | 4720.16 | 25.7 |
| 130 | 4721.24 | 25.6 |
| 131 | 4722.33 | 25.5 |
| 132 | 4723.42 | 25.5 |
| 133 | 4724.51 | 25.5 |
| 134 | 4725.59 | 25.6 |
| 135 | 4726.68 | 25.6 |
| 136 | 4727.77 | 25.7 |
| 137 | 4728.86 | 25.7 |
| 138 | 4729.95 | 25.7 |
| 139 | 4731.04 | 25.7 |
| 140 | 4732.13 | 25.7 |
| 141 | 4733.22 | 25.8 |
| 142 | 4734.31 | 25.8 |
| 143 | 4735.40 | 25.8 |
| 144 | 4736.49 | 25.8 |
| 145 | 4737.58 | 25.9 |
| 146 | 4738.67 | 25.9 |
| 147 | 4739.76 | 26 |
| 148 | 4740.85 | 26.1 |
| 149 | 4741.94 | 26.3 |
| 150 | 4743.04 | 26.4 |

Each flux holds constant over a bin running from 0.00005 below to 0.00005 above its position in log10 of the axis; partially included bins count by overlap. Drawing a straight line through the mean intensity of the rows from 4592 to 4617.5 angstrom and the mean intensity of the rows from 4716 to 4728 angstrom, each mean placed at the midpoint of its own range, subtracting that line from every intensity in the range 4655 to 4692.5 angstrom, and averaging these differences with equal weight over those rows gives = -0.1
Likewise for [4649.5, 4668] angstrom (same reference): -0.3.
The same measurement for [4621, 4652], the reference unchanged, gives 0.4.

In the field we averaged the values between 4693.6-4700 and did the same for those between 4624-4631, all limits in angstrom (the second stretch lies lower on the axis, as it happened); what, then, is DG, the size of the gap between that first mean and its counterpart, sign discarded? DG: 1.0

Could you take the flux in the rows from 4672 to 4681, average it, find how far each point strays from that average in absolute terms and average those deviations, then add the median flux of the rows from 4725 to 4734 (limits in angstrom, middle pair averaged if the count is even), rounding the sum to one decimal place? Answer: 25.8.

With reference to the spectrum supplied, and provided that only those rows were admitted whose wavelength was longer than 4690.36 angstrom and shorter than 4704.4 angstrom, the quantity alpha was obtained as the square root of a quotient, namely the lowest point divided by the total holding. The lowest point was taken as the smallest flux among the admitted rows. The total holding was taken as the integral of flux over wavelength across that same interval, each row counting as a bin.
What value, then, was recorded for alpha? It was 0.26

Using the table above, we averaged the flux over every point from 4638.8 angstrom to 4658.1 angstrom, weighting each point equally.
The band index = 25.9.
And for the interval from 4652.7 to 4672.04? 25.6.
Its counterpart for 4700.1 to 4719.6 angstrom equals 25.3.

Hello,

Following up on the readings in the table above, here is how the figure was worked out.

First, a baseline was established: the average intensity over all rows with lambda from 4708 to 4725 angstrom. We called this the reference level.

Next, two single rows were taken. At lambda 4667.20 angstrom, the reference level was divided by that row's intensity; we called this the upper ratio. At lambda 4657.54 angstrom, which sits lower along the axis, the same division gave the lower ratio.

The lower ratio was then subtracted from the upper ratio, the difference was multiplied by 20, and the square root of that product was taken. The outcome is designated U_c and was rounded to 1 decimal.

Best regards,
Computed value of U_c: 0.9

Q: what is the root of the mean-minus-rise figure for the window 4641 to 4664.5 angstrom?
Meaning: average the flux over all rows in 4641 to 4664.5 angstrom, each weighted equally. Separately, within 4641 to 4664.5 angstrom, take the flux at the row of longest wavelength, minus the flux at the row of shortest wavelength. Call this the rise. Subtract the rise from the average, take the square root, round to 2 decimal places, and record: 5.19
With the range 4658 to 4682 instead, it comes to 5.09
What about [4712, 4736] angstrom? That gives 5.03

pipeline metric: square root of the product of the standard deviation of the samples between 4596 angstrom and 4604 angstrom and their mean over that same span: 1.9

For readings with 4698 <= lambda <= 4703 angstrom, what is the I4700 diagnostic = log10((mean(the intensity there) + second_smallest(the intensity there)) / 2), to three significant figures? 1.40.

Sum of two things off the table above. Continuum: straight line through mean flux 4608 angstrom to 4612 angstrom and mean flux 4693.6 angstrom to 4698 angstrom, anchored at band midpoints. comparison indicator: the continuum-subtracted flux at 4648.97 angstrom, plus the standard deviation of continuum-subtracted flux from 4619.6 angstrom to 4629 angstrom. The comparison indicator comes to -1.0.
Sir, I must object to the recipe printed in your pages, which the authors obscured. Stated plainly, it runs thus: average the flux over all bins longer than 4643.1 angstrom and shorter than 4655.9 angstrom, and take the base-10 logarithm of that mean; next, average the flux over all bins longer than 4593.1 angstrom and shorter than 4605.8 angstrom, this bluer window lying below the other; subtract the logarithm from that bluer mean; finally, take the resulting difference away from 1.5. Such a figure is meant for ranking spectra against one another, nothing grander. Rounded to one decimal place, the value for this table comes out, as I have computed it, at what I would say -22.7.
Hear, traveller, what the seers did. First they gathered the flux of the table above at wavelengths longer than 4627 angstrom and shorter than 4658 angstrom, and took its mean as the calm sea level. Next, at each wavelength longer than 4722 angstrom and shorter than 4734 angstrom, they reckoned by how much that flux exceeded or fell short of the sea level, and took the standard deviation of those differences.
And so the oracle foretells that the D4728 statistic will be 0.10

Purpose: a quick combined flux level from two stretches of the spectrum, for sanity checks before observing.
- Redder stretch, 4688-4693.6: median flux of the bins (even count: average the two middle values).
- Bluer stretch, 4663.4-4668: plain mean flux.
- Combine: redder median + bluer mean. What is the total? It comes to 51.7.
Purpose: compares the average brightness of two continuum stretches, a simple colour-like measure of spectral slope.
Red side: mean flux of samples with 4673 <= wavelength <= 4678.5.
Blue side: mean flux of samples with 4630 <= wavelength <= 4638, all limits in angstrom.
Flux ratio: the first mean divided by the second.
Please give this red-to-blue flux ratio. 0.949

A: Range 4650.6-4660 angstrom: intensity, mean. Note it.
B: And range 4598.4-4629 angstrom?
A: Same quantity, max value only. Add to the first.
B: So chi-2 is 52.8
